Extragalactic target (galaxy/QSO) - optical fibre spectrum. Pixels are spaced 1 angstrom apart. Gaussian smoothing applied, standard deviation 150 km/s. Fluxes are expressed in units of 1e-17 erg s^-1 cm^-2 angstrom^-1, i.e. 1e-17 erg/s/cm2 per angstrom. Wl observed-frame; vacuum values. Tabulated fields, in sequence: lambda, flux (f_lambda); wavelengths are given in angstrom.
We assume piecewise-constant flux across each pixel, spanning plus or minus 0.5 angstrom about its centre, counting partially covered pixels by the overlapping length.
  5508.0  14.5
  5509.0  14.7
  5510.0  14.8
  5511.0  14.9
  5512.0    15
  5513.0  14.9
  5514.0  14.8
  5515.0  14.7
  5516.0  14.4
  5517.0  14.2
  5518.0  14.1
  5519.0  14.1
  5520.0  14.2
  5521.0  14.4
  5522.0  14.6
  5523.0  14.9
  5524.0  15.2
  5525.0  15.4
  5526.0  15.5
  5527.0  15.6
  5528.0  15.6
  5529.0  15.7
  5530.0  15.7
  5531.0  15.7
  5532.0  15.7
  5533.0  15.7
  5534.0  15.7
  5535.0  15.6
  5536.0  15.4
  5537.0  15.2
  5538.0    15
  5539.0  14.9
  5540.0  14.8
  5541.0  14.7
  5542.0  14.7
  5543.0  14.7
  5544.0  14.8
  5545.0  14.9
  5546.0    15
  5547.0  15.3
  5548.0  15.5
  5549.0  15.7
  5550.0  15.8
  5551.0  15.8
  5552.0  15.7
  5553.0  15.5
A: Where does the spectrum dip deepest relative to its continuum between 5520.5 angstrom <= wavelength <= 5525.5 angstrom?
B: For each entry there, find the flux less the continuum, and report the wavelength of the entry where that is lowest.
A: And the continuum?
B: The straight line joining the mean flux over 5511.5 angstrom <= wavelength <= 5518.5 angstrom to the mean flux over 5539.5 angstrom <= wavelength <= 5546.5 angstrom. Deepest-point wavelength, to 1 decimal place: 5521.0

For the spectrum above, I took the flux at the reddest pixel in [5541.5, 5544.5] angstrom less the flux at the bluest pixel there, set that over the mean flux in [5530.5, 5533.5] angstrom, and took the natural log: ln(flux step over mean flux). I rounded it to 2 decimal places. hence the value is -5.06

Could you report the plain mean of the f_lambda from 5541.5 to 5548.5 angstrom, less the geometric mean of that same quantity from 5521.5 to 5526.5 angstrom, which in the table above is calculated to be -0.1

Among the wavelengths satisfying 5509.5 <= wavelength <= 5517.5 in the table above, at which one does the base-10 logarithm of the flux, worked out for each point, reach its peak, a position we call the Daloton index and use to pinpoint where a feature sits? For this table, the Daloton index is 5512.0 angstrom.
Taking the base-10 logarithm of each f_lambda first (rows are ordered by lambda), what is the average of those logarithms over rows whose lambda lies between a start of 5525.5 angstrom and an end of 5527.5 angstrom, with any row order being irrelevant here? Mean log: 1.19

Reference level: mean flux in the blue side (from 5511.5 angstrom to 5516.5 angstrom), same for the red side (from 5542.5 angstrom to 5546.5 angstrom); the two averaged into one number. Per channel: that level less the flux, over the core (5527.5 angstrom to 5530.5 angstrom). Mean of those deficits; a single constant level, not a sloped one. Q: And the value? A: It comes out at -0.86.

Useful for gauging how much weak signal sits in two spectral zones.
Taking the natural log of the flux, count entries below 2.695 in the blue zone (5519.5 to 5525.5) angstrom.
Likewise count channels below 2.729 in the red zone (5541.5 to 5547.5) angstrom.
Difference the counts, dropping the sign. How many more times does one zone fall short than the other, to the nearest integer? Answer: 3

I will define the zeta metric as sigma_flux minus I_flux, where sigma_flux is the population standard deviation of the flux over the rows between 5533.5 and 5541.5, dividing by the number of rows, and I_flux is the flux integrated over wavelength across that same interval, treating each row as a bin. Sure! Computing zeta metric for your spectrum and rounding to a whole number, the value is -121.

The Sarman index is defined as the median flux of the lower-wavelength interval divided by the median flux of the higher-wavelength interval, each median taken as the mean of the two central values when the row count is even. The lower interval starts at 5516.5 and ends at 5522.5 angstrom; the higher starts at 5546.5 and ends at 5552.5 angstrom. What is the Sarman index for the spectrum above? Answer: 0.90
